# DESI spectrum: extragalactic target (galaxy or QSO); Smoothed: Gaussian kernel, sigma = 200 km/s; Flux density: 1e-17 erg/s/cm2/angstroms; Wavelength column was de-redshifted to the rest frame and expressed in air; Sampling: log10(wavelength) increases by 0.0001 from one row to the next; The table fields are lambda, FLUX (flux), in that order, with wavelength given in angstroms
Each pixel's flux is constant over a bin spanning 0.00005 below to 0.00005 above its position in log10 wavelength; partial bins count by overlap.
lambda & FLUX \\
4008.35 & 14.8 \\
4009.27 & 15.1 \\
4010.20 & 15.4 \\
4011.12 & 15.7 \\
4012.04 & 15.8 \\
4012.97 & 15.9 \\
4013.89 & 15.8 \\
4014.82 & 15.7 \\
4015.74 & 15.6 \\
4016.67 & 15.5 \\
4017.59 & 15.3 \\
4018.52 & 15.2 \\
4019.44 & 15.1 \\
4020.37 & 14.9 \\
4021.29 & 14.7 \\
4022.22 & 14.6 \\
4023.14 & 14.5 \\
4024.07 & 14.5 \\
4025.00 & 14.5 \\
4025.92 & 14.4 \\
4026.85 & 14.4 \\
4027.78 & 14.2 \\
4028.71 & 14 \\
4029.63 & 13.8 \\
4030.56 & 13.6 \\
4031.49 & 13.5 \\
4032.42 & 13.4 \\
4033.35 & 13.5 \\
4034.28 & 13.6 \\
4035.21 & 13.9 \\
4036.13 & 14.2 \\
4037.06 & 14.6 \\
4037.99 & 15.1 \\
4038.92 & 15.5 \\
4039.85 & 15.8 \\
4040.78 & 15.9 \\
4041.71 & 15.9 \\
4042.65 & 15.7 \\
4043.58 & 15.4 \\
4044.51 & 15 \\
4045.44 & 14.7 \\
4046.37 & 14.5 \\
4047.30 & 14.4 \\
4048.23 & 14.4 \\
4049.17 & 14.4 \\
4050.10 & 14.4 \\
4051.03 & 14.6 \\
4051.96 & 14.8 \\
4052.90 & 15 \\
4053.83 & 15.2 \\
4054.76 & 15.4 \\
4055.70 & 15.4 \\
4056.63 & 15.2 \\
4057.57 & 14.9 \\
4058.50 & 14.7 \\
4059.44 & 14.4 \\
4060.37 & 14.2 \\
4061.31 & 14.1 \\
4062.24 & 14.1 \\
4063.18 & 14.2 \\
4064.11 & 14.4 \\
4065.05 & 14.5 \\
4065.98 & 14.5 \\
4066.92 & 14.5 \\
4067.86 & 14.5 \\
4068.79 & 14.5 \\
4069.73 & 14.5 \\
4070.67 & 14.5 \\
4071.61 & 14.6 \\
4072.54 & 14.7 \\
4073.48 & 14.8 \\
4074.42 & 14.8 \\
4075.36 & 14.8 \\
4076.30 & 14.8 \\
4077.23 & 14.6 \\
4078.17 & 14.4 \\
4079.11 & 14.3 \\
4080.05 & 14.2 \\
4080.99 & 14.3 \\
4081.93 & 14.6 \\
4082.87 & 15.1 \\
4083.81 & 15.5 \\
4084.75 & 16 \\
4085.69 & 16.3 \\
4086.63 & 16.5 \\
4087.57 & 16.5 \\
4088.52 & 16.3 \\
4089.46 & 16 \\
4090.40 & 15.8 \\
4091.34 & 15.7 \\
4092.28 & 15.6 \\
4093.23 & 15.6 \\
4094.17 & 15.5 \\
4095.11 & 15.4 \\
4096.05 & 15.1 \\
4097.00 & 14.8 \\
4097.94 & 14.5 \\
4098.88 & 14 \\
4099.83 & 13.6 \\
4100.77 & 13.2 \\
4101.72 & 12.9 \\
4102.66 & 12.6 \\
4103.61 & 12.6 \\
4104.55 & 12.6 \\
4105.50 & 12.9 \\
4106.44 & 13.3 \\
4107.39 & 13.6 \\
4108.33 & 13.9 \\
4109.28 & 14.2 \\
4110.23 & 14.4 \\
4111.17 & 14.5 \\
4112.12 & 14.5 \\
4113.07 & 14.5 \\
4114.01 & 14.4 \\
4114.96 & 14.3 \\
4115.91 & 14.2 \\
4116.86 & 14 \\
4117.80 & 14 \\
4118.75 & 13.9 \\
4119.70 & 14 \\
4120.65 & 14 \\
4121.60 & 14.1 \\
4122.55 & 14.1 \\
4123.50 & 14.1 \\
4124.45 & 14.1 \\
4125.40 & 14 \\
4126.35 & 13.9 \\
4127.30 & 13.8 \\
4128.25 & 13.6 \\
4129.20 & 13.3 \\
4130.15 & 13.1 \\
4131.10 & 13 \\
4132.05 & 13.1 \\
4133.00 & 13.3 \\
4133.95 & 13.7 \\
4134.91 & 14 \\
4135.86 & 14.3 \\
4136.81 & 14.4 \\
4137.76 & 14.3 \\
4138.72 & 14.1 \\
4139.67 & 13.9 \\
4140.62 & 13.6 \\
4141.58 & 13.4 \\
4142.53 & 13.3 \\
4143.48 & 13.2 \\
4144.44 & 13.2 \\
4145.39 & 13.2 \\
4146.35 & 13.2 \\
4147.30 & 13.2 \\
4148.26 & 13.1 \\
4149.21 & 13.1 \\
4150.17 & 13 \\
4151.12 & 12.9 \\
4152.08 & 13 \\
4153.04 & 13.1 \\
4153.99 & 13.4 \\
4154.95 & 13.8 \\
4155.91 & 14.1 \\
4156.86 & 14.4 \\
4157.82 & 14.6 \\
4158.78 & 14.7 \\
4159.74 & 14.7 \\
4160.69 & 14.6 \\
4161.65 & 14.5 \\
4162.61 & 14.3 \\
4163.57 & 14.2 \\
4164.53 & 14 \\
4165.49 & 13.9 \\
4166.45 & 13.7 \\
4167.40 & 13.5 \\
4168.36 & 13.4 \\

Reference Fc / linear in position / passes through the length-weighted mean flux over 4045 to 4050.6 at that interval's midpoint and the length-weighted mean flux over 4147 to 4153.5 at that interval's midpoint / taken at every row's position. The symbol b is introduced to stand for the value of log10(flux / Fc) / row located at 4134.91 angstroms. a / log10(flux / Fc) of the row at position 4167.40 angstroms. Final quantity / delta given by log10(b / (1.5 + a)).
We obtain -1.8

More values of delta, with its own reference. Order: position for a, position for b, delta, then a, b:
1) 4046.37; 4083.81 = -1.5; 0.000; 0.045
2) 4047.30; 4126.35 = -2.0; -0.002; 0.017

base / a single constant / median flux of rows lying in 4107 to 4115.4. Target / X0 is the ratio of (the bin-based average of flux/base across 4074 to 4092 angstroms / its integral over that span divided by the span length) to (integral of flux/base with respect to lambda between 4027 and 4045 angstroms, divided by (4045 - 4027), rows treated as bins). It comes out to 1.05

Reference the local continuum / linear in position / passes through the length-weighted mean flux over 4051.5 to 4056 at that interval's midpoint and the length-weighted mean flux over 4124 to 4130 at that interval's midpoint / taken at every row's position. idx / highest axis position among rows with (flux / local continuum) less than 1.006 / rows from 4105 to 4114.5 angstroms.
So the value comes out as 4108.33 angstroms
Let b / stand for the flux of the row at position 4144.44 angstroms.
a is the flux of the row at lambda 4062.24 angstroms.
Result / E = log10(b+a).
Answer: 1.44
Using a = 14.1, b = 13.2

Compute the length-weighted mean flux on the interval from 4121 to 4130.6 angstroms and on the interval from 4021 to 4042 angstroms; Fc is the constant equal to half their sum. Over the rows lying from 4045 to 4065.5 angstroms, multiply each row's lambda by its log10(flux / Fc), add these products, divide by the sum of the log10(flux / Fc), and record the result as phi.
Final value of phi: 4054.3 angstroms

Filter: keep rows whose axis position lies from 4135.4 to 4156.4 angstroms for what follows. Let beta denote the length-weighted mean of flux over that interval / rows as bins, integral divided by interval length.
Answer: 13.5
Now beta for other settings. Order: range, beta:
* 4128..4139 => 13.7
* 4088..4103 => 14.8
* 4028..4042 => 14.4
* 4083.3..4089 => 16.2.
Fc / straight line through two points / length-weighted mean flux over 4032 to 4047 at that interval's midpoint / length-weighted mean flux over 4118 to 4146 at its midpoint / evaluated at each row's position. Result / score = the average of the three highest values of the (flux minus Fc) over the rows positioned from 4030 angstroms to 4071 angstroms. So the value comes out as 1.1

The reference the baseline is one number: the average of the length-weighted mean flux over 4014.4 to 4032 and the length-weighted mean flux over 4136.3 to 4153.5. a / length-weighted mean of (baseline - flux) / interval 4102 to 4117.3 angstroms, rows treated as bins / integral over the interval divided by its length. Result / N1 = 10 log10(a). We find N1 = -6.1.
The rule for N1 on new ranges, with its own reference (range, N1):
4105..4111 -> -5.8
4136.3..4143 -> -8.1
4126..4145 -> -4.1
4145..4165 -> -6.1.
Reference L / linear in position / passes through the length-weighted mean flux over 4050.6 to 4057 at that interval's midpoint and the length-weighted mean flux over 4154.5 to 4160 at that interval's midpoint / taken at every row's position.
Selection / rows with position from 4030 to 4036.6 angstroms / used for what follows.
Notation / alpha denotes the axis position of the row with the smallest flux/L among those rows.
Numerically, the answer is 4032.42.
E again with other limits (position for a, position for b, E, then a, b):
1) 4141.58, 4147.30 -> 1.42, 13.4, 13.2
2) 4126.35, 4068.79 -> 1.45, 13.9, 14.5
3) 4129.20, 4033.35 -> 1.43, 13.3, 13.5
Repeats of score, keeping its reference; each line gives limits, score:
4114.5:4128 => 0.3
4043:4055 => 0.7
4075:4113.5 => 2.2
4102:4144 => 0.7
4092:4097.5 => 1.4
